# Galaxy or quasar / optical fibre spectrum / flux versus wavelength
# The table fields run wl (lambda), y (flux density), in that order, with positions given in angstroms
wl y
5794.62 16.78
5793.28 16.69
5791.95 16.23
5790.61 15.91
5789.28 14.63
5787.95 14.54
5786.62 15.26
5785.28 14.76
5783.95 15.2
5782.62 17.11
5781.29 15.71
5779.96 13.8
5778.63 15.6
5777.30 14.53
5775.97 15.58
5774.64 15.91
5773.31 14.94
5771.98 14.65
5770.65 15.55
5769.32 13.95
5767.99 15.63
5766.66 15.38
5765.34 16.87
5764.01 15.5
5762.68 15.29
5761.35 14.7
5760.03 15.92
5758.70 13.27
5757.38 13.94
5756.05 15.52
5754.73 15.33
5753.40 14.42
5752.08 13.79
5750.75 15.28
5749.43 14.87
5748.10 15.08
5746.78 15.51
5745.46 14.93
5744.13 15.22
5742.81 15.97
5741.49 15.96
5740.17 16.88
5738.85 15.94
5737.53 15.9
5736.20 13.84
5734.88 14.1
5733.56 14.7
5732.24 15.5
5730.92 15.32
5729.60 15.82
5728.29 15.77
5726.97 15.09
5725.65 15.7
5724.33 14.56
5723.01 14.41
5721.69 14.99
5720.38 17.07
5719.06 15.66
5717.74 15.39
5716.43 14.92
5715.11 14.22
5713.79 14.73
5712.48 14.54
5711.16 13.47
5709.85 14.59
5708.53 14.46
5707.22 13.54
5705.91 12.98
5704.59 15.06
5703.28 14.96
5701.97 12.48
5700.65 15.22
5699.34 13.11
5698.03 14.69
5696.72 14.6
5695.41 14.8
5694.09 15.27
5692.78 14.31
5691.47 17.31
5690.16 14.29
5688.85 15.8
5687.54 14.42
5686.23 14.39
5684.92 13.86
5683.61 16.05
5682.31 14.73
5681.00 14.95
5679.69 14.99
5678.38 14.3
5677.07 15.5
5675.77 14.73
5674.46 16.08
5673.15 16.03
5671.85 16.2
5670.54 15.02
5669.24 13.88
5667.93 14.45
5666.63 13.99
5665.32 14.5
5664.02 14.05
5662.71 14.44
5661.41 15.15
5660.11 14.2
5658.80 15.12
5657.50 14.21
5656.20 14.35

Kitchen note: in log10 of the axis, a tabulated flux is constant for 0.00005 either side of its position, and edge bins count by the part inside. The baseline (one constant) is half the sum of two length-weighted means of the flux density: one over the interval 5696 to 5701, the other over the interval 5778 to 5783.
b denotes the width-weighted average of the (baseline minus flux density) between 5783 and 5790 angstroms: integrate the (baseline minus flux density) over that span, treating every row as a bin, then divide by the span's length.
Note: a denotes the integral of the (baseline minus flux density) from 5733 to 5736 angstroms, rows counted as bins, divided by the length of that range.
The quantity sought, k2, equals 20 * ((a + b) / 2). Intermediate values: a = 0.63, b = -0.05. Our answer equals 6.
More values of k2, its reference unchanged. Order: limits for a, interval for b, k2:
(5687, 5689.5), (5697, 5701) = 4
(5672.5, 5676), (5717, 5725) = -12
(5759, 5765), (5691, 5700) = -3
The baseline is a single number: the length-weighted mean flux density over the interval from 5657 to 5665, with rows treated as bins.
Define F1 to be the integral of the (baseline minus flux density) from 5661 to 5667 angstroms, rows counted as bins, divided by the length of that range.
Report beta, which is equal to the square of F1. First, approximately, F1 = 0.1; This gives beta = 0.01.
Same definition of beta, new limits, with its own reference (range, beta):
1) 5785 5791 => 0.21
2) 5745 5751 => 0.35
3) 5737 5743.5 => 2.55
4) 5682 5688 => 0.03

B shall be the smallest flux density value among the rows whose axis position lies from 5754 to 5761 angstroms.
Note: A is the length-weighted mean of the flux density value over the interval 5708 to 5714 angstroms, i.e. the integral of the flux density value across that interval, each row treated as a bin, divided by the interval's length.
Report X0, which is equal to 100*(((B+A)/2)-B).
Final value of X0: 53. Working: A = 14.3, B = 13.27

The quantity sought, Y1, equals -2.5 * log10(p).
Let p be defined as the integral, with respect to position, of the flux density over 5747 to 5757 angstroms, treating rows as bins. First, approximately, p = 149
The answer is -5.43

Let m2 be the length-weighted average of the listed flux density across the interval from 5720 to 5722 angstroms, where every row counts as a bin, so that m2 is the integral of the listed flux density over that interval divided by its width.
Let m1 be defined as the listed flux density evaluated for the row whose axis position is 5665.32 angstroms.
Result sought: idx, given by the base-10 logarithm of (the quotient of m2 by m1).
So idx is 0.05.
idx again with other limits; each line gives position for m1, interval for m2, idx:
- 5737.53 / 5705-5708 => -0.07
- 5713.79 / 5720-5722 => 0.04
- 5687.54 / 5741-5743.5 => 0.04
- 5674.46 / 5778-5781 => -0.04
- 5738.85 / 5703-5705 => -0.03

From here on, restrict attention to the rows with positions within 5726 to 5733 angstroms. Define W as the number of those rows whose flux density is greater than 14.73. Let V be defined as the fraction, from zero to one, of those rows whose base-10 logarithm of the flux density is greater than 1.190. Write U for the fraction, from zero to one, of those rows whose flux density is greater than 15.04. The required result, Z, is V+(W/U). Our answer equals 5.6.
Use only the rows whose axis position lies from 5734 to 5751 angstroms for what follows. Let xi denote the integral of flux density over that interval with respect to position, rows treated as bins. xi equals 261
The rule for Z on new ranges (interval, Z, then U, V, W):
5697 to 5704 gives 10.0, 0.20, 0.0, 2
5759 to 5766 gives 5.6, 0.80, 0.6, 4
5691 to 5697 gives 7.7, 0.40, 0.2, 3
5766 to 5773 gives 5.4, 0.60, 0.4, 3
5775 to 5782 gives 5.6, 0.60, 0.6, 3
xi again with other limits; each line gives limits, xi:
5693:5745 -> 775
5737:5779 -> 640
